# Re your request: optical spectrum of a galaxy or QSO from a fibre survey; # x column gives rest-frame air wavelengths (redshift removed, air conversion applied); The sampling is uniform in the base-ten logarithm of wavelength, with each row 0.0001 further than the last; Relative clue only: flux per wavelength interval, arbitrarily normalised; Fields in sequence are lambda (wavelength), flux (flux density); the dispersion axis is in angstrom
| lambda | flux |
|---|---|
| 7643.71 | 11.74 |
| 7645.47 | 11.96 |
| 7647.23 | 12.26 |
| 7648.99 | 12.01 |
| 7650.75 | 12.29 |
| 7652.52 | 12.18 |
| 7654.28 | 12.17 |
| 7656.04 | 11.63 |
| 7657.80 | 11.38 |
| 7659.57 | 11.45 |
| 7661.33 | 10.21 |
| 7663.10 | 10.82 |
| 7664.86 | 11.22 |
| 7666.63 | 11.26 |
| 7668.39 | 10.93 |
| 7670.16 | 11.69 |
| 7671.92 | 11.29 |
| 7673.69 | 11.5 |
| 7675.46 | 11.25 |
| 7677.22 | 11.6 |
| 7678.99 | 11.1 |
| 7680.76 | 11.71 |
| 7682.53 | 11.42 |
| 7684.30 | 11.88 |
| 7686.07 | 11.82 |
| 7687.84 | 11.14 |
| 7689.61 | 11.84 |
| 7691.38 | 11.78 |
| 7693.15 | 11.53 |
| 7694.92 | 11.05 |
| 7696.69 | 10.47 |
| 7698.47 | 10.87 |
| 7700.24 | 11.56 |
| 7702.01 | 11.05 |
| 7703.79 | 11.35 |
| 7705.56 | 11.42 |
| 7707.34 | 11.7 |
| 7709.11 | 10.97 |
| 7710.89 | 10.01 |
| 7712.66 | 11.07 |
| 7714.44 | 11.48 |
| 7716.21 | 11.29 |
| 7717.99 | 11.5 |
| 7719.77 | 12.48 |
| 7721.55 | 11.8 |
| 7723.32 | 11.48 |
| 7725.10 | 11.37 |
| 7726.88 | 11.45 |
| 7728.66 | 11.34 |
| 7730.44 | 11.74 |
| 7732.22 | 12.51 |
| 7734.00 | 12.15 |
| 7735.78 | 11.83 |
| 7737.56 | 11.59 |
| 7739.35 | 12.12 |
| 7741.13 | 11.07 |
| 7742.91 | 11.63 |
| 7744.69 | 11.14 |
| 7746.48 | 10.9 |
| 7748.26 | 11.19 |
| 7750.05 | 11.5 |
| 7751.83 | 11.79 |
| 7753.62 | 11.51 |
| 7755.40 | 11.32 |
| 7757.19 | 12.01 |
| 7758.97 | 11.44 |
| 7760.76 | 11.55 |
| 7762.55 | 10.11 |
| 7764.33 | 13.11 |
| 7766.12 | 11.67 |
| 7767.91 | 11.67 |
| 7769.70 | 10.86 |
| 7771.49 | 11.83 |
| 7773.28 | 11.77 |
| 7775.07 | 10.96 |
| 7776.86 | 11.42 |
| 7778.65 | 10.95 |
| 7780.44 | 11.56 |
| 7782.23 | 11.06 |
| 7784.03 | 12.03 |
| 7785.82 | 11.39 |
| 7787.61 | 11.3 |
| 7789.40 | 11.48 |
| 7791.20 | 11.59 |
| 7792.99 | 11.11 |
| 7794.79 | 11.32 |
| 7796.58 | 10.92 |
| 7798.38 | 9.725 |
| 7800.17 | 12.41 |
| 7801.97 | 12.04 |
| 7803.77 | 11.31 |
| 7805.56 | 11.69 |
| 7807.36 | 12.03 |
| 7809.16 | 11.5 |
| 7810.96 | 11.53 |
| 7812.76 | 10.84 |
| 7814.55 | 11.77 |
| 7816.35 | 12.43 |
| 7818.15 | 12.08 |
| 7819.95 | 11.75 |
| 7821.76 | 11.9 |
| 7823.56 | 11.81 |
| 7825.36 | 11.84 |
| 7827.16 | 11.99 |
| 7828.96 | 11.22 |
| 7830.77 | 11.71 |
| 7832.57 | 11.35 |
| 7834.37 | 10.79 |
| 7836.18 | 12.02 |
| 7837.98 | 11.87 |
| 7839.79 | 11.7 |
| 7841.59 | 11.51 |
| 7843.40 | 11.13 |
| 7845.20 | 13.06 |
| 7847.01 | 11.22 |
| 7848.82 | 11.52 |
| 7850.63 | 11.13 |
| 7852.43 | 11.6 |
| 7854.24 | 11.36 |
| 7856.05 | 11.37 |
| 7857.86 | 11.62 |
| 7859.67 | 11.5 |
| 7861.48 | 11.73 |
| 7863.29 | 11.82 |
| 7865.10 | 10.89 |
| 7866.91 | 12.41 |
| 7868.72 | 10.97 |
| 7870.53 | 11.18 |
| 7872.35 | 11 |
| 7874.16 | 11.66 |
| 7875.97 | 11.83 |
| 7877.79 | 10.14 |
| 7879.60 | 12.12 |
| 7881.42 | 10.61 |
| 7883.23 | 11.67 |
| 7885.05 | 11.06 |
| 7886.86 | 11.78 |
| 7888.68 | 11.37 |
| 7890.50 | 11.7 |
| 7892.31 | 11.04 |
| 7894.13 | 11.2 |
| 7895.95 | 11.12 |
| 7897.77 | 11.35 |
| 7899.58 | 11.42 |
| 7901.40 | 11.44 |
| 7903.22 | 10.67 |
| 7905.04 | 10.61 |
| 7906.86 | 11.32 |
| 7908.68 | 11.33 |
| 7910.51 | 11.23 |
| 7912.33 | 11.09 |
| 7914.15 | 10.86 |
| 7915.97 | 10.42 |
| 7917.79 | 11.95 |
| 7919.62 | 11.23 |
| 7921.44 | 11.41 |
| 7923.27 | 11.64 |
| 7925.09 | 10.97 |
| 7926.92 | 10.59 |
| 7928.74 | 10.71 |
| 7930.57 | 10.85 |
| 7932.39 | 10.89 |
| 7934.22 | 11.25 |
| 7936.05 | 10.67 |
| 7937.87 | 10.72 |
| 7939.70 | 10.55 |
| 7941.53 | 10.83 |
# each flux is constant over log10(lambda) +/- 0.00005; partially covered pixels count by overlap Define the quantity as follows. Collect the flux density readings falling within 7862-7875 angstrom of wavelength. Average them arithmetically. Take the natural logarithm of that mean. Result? 2.44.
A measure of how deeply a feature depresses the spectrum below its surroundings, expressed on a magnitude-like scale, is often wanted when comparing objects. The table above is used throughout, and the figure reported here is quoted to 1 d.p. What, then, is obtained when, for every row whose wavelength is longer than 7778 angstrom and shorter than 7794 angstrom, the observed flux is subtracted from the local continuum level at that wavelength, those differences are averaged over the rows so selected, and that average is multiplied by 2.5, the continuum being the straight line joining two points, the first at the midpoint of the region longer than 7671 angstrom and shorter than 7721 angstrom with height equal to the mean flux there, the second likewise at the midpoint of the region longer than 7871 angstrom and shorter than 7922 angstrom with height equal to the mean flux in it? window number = -0.2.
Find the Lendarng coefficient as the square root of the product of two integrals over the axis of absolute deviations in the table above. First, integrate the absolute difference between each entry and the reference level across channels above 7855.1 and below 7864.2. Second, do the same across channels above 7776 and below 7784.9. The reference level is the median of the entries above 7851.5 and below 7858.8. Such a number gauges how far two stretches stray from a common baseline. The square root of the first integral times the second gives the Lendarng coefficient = 2.1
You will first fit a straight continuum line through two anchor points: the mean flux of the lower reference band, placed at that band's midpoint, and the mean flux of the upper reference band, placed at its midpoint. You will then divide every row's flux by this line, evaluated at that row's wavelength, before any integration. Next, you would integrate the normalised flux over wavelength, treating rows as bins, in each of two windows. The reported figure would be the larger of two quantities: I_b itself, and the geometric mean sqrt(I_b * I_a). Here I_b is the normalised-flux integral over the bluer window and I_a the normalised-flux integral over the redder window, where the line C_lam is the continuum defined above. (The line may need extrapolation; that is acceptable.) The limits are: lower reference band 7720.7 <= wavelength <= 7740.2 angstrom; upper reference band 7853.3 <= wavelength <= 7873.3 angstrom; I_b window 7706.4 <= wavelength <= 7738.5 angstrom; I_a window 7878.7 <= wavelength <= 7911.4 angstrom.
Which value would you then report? 31.9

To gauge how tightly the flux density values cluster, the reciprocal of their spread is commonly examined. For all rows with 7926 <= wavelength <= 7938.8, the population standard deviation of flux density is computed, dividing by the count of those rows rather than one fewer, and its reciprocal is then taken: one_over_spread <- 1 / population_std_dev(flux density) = 4.93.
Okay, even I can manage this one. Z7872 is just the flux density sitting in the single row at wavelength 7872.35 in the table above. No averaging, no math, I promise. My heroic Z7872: 11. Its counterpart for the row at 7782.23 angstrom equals 11.06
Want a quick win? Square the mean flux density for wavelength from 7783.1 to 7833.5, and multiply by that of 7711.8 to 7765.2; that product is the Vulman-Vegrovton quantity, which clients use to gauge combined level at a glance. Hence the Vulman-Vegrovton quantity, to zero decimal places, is 1551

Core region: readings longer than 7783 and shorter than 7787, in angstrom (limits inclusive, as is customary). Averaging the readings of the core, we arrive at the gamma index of 11.7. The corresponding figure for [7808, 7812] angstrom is 11.5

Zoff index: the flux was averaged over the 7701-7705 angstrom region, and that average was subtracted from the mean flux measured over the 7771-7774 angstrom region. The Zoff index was 0.6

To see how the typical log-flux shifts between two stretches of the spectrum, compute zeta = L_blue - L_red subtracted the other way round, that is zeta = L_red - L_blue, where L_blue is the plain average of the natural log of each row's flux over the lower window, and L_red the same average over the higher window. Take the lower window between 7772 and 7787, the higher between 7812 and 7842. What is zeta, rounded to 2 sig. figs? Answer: 0.025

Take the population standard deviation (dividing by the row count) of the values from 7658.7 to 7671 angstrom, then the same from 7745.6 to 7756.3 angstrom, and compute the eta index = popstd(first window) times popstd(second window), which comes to 0.13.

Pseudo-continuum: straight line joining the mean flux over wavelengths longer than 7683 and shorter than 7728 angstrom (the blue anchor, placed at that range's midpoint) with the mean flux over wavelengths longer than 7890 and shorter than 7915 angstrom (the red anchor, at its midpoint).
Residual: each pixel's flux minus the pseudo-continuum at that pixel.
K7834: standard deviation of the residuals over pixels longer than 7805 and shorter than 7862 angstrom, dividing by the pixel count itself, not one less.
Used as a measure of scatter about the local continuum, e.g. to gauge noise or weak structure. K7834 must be 0.43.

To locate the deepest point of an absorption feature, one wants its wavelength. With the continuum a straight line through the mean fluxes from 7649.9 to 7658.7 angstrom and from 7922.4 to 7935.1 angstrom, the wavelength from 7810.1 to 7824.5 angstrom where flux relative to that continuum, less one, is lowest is 7812.76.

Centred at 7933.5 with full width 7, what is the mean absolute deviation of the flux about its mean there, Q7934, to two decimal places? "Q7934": 0.17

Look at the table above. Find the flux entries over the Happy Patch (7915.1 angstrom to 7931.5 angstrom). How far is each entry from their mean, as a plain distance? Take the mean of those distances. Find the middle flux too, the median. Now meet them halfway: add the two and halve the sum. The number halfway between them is 5.69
